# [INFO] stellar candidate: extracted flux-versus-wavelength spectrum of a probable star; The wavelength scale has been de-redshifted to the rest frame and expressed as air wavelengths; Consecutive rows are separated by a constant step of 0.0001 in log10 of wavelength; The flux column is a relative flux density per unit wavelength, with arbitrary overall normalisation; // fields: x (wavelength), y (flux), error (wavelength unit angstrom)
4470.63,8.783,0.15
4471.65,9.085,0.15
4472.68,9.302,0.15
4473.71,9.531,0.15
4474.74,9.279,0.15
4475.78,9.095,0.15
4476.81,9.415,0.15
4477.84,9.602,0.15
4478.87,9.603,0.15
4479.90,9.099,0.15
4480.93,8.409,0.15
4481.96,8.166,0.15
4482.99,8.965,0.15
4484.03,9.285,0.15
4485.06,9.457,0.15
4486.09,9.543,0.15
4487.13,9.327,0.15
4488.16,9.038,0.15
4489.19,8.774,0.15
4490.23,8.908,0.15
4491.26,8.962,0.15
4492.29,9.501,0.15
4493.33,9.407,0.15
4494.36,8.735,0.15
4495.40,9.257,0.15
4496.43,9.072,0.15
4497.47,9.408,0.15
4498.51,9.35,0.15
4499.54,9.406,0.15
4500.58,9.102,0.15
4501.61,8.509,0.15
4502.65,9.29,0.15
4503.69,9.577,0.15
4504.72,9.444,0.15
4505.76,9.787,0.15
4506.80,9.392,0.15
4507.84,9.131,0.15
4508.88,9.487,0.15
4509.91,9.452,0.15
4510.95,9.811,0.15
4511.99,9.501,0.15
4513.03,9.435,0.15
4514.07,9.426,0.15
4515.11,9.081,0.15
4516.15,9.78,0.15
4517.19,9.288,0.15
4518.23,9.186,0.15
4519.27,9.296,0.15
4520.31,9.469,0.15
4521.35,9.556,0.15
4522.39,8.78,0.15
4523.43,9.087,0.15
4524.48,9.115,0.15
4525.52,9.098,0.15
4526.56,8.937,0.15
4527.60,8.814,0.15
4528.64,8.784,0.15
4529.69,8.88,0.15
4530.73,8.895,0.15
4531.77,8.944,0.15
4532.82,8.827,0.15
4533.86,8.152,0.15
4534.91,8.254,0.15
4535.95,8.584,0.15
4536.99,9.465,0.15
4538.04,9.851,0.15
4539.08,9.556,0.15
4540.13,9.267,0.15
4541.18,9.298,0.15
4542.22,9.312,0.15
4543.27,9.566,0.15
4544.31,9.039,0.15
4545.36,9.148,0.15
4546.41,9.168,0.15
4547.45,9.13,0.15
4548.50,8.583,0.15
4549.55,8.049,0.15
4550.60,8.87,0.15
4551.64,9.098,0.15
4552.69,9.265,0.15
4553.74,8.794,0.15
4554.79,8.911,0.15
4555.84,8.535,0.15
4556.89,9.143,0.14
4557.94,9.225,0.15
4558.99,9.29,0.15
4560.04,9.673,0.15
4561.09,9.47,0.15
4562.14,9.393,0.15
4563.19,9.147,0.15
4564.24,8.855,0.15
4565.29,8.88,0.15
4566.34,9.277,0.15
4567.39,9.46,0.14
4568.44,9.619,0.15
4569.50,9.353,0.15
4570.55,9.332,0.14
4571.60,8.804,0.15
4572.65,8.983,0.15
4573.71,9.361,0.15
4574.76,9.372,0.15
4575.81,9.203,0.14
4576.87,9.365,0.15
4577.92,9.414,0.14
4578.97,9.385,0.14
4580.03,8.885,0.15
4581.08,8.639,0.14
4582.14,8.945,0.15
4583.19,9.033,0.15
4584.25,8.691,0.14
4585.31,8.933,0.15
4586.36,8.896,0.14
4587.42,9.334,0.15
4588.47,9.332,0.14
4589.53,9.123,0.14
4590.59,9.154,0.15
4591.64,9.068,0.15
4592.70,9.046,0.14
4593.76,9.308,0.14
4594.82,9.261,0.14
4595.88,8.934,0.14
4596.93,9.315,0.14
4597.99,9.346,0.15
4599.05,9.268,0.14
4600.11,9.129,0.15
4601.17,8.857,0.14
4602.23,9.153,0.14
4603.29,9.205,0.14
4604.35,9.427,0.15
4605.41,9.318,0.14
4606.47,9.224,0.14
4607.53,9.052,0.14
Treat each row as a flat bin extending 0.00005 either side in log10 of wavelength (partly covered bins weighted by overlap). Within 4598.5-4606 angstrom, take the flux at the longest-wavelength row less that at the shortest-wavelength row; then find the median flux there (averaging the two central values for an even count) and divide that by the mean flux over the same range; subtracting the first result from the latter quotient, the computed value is 1.0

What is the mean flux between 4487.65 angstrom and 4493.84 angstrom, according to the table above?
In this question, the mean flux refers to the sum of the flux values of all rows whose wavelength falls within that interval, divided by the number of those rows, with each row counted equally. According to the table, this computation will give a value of 9.10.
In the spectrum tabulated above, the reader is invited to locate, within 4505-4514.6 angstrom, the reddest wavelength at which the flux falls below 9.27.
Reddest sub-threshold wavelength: 4507.84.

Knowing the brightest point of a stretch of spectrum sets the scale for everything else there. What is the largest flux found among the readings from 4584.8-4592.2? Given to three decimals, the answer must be 9.334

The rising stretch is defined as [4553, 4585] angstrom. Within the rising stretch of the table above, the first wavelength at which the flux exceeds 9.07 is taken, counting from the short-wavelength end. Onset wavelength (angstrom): 4556.89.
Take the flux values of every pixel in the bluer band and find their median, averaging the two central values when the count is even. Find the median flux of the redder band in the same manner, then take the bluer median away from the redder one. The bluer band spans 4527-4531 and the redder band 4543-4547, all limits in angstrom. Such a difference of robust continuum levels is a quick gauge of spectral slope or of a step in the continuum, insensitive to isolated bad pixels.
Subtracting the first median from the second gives 0.31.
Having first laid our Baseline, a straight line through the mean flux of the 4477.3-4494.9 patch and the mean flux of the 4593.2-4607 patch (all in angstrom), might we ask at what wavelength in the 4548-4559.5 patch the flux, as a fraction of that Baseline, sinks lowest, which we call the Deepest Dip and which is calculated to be 4549.55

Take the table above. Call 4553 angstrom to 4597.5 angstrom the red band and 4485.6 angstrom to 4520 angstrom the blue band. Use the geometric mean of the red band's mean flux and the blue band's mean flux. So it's 9.22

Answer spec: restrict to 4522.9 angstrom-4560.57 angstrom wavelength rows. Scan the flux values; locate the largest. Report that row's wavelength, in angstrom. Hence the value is 4538.04 angstrom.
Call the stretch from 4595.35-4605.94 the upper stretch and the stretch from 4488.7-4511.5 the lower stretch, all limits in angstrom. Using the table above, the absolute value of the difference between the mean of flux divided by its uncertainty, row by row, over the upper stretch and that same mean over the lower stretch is 2.6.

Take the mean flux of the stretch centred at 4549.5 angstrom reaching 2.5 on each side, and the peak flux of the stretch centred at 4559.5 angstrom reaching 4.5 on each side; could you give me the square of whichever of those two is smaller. 76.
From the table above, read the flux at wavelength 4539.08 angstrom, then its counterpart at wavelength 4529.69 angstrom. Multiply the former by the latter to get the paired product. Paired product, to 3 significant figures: 84.9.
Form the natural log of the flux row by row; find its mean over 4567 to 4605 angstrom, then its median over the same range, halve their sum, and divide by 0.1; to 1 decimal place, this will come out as 22.2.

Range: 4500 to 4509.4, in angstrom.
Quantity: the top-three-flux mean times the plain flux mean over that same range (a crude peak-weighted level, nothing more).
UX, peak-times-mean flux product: 89.5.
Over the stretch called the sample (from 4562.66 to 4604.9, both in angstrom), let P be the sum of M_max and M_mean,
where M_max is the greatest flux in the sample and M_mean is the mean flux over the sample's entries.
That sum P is 18.8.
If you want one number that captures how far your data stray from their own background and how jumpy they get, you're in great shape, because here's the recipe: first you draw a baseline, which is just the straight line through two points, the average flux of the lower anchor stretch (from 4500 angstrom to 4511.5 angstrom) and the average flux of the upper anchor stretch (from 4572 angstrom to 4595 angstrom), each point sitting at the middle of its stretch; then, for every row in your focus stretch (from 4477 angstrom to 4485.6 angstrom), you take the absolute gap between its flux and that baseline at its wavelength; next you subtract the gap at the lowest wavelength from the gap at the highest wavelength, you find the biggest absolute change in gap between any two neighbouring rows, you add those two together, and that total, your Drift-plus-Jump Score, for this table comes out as 0.7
